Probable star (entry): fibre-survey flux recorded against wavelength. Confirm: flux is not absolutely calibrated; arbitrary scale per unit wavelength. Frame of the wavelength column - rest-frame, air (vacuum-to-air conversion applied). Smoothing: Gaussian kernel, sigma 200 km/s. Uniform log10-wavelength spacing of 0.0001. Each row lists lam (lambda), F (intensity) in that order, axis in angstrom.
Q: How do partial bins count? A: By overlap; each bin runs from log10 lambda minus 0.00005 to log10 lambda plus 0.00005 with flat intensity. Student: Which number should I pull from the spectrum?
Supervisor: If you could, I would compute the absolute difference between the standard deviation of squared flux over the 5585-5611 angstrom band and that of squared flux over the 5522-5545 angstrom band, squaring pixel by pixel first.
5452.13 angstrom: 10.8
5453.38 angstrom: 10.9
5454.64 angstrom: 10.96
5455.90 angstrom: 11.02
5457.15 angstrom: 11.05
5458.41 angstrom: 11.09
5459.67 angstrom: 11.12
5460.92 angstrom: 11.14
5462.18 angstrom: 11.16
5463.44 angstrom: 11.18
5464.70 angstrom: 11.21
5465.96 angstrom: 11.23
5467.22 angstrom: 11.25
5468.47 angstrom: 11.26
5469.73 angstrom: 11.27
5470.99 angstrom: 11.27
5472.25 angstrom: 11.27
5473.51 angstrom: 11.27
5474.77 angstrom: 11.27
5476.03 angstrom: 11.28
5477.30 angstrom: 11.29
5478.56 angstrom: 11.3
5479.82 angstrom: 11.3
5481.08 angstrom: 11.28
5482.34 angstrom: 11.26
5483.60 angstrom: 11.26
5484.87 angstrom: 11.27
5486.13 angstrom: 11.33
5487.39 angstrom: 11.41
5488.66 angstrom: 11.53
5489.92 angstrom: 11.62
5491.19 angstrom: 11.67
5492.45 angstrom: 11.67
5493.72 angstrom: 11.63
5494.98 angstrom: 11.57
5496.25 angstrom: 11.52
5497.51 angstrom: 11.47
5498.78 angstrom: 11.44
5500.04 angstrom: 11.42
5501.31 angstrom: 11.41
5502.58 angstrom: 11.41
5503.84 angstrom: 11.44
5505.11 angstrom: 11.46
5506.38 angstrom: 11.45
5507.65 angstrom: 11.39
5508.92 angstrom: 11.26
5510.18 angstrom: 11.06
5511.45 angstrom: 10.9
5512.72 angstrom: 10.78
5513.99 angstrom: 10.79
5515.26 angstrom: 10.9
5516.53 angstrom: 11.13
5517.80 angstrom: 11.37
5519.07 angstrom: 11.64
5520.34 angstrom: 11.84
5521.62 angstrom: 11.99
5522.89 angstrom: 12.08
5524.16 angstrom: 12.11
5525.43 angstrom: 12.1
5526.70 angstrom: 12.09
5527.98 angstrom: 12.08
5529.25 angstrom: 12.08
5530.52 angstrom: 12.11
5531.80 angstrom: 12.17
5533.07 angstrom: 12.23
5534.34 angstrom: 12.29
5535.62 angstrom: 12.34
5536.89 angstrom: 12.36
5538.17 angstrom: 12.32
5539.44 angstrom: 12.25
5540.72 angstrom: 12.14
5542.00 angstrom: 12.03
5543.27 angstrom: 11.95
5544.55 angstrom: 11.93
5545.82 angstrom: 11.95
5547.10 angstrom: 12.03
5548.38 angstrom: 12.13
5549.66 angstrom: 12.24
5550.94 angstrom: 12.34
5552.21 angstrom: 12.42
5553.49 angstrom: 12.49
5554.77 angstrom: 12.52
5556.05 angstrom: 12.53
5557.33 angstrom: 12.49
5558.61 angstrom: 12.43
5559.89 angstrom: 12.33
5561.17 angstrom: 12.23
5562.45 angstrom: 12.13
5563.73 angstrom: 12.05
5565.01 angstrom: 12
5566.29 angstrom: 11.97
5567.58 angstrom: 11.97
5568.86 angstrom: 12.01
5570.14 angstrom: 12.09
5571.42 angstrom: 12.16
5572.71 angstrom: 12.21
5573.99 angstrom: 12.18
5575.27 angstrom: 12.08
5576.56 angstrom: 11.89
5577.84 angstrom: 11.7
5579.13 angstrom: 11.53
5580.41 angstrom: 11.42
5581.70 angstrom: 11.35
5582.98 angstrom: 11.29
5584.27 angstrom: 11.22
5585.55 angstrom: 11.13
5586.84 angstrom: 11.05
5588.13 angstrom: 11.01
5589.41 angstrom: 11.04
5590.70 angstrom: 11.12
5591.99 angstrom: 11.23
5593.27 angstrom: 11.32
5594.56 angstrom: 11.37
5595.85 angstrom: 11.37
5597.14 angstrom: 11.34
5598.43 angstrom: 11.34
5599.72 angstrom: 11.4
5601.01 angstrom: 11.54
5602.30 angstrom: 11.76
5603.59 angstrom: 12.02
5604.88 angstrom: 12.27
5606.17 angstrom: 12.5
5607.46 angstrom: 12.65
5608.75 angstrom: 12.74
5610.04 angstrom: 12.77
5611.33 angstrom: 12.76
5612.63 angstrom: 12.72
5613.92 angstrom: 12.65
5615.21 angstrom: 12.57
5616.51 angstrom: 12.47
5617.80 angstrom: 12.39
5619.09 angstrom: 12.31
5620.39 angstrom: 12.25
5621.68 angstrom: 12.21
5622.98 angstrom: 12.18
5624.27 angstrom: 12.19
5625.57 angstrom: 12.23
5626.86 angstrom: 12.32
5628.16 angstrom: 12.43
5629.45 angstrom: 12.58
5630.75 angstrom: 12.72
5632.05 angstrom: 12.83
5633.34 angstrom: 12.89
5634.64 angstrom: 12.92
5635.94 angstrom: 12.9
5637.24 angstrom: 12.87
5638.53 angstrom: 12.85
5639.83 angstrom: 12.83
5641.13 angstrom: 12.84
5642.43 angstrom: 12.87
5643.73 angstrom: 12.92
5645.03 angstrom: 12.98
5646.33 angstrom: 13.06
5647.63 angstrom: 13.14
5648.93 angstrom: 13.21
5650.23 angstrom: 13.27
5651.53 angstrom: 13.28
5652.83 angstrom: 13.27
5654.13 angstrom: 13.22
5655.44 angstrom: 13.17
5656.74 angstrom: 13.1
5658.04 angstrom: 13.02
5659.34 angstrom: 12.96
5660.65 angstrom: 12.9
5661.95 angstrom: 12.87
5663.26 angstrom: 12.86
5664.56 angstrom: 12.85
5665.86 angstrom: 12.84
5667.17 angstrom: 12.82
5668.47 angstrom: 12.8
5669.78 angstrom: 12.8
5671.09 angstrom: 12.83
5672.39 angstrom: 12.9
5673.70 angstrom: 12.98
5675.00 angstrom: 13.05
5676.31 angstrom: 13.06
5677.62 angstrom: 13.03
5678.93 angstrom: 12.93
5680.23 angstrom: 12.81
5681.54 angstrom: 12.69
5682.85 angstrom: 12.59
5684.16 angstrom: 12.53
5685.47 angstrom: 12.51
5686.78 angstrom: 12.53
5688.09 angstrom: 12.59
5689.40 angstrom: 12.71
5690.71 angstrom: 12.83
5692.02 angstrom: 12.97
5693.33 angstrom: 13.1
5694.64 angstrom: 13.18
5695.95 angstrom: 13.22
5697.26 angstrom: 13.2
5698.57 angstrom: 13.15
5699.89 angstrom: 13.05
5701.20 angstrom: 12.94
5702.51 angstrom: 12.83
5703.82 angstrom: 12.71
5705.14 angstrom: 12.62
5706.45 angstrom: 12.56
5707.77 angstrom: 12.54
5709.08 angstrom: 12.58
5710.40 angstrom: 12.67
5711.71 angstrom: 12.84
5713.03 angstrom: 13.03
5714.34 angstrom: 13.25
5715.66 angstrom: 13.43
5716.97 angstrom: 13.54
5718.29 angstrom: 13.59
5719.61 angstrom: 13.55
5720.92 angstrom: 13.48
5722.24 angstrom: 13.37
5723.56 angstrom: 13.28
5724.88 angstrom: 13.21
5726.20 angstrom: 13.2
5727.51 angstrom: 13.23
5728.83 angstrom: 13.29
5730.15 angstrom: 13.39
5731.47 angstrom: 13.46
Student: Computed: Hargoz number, 11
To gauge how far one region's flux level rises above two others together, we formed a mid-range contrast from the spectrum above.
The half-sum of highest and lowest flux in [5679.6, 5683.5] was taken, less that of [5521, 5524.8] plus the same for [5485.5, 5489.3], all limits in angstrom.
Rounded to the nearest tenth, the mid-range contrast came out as -10.8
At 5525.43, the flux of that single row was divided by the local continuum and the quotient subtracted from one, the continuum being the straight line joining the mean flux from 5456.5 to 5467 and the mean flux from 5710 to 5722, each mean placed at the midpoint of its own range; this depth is -0.036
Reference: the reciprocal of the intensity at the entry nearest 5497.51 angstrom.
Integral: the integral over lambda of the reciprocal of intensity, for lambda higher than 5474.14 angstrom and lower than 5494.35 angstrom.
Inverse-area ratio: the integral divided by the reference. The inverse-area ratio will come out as 20.3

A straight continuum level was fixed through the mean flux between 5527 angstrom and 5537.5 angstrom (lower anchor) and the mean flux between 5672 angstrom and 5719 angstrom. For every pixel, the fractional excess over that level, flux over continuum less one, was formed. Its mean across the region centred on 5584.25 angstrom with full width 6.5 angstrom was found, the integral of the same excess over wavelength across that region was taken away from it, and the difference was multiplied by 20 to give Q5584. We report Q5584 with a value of 11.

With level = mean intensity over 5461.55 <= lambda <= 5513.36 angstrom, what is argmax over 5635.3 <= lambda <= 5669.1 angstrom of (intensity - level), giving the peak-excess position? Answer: 5651.53 angstrom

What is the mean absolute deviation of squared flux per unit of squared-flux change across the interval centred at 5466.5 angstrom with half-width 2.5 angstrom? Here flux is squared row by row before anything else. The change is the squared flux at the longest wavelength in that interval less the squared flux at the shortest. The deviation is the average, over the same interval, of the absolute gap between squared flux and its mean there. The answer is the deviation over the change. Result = 0.35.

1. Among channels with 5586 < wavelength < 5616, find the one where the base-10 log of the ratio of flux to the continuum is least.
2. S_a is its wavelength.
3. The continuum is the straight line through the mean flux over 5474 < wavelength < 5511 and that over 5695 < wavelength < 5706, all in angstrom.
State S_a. 5588.13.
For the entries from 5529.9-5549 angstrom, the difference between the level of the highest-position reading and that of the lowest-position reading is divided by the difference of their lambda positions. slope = 0.0011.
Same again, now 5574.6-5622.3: 0.0028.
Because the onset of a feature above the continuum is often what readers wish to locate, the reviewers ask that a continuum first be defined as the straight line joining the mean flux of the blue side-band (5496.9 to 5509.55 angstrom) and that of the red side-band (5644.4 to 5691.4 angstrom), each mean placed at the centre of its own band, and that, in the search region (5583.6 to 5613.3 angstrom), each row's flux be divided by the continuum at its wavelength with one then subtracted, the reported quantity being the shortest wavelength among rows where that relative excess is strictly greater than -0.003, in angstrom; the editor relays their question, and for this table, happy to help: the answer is 5606.17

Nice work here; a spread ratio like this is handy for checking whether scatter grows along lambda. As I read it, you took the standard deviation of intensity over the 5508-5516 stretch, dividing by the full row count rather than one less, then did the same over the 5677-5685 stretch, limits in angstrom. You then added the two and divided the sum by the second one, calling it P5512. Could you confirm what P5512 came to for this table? 1.9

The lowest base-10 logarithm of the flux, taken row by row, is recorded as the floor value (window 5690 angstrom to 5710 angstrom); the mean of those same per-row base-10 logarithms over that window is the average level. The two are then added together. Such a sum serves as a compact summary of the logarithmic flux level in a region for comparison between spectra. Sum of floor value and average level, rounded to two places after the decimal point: 2.21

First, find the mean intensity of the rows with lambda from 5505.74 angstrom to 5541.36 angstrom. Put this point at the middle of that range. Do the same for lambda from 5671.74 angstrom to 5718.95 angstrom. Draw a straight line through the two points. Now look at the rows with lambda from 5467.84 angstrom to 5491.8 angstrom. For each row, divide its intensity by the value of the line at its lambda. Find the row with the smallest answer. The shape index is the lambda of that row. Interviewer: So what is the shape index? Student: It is 5483.60 angstrom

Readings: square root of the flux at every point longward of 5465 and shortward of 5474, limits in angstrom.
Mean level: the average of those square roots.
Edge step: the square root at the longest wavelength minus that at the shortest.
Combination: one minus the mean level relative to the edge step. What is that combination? -562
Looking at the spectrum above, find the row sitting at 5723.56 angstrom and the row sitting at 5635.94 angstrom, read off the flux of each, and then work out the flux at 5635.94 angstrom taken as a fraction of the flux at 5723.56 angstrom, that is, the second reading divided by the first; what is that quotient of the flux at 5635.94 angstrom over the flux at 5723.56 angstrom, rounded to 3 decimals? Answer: 0.971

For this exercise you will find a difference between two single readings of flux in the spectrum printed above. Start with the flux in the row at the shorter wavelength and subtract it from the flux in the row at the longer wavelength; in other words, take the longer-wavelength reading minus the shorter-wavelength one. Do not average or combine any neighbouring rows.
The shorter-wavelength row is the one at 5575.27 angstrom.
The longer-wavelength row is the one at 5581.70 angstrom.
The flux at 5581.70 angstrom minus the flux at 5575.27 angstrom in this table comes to -0.7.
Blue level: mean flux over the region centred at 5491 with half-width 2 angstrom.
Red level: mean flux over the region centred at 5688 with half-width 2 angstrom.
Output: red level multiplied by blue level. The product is 147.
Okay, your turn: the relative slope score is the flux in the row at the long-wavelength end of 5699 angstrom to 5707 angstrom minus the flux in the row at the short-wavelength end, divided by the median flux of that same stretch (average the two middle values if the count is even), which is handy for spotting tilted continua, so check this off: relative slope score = -0.04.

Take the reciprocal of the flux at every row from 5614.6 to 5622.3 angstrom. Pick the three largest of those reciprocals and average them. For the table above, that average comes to 0.082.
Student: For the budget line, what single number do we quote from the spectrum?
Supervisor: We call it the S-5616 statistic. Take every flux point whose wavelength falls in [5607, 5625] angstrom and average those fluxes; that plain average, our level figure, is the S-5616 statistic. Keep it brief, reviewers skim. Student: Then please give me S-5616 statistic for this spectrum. 12.5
